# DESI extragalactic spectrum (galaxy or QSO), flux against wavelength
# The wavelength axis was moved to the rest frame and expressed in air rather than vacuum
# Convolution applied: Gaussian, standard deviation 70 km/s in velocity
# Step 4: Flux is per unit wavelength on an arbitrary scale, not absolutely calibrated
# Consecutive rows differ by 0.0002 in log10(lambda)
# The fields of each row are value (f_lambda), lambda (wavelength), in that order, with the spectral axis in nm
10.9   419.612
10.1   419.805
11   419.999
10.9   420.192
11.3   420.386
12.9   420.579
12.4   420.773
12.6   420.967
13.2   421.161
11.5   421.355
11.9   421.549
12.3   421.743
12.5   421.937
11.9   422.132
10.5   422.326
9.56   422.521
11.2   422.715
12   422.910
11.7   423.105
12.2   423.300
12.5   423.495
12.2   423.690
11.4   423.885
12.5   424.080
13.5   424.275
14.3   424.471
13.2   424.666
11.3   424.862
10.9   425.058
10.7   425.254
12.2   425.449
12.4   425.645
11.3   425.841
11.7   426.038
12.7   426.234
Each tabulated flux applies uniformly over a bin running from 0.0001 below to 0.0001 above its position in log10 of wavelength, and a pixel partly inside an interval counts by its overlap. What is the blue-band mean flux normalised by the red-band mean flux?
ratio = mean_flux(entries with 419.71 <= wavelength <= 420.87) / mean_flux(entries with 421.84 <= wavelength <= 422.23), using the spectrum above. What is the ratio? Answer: 0.94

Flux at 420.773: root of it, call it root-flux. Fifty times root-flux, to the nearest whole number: 176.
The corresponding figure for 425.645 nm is 176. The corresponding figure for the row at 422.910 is 173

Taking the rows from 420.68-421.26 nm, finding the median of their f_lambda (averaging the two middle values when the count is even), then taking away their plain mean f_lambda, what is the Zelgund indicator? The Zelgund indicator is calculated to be -0.13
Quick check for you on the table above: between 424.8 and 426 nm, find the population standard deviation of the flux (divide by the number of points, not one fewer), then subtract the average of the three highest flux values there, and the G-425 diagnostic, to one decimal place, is -11.3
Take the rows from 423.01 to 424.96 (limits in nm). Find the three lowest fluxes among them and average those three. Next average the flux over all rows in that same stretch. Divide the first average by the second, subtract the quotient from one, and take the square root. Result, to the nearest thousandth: 0.285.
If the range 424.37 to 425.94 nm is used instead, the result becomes 0.298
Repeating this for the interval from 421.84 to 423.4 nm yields 0.299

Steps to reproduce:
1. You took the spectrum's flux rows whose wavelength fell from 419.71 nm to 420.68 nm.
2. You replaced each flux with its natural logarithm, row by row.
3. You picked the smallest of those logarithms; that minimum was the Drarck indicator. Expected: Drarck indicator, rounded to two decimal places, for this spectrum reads 2.31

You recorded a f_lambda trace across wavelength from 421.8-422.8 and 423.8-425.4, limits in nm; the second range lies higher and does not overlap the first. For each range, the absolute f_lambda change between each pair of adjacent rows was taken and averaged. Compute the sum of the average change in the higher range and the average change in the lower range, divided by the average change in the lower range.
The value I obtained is 1.8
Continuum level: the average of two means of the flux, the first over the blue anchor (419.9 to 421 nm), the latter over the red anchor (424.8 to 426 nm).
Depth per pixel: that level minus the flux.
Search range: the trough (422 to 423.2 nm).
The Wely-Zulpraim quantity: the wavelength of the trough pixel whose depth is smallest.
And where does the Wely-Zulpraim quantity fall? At 422.910 nm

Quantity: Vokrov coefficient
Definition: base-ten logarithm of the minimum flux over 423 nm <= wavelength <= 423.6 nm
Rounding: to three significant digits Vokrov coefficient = 1.07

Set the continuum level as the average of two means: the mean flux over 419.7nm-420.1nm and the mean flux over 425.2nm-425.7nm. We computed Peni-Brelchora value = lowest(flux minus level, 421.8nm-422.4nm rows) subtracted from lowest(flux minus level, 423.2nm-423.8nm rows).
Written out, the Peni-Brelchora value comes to 1.7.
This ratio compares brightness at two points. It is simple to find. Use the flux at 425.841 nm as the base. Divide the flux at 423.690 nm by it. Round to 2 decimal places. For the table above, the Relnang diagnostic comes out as 1.08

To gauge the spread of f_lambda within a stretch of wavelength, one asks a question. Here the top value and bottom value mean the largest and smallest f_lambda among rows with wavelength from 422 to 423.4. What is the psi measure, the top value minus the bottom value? 2.6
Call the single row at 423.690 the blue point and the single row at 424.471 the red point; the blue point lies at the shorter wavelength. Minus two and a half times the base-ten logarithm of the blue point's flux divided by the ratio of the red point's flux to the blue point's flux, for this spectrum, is -2.54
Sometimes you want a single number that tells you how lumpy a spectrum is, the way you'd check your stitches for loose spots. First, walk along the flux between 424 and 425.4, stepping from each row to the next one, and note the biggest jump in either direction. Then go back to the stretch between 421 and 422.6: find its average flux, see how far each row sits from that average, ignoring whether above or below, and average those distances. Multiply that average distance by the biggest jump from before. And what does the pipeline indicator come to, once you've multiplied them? 1.6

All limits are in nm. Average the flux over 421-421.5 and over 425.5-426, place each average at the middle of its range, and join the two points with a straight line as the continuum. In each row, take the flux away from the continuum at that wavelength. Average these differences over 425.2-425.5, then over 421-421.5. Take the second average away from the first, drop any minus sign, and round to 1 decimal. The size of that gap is 0.4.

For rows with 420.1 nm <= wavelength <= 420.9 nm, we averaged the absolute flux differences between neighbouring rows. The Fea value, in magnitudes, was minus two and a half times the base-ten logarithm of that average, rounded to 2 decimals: 0.20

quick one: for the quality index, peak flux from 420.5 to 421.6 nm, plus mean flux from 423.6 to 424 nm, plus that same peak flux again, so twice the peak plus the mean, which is 38.2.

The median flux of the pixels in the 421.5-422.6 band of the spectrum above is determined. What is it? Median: 11.9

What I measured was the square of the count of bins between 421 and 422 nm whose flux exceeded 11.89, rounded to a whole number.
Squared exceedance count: 16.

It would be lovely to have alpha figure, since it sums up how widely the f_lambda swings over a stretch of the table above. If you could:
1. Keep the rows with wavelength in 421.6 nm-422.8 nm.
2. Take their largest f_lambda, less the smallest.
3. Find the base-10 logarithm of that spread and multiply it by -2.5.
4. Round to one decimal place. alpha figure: -1.2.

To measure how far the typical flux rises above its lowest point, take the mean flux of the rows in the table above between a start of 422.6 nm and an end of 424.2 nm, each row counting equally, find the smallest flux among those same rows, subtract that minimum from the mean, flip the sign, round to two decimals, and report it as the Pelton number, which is -0.76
